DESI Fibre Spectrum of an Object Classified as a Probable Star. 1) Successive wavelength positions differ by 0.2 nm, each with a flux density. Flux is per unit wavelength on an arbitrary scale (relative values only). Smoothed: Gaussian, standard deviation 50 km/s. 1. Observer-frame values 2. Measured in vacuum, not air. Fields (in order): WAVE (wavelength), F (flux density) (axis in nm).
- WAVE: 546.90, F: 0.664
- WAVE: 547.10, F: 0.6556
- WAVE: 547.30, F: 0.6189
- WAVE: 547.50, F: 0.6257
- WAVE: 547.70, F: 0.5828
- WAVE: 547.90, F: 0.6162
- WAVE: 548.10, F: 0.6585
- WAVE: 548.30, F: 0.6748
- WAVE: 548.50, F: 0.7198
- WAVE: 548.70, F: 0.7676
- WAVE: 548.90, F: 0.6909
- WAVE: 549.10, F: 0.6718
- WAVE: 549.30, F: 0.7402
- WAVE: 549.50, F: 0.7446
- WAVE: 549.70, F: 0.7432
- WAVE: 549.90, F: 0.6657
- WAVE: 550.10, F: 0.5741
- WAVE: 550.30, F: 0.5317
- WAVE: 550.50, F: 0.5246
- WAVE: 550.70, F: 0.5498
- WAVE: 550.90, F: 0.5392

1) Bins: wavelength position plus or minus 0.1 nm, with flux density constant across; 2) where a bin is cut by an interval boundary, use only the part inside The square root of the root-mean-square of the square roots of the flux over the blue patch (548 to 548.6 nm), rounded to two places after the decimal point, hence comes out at 0.91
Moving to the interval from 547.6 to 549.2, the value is 0.91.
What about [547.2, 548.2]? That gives 0.89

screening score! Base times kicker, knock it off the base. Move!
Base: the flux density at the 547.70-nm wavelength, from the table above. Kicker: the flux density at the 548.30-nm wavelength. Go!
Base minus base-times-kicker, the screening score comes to 0.19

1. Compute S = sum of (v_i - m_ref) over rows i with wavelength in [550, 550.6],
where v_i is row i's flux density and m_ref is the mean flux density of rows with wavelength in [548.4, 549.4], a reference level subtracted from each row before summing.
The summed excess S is -0.52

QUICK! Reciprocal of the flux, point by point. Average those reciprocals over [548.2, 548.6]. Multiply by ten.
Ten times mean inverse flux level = 14.4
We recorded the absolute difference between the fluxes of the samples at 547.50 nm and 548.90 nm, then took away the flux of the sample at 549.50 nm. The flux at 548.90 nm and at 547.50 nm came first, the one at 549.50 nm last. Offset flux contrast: -0.68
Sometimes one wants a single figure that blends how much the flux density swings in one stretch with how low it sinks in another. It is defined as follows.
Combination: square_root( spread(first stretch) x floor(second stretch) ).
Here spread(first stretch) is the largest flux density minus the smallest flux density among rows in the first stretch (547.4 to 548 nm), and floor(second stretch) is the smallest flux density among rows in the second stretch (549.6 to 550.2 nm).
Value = 0.157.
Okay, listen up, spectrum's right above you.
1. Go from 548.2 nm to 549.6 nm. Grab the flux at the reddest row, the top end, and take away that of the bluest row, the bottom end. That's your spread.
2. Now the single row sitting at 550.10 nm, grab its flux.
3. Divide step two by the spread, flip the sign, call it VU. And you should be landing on -8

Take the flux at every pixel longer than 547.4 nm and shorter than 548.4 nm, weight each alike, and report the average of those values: 0.63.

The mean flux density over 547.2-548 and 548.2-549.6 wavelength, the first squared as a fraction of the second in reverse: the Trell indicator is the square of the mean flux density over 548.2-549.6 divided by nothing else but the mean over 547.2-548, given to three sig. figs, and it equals 0.838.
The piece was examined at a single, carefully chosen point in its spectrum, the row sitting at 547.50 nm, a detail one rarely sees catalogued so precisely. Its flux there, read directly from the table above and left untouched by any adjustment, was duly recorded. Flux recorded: 0.6257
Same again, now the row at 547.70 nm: 0.5828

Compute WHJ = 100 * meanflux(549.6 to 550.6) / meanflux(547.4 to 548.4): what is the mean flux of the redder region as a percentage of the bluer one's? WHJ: 96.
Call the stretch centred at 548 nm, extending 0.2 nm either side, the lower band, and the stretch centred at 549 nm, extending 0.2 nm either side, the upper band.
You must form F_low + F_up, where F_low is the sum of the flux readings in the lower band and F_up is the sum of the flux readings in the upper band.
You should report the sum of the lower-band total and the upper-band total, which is 2.64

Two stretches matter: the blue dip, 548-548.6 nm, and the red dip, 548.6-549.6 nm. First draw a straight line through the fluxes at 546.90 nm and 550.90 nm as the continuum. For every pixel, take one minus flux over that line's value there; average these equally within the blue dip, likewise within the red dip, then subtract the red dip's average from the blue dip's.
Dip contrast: 0.11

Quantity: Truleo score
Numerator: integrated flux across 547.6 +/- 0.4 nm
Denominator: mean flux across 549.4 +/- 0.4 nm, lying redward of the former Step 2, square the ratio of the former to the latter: 0.45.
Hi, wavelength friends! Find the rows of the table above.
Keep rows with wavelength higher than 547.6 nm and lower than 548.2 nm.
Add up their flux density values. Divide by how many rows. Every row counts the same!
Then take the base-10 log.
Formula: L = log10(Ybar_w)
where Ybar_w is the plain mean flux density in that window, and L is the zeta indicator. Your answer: -0.21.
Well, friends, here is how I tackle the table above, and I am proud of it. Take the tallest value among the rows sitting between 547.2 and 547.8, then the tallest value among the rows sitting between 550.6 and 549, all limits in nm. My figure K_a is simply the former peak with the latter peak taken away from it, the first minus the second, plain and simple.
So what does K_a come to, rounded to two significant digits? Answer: -0.12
